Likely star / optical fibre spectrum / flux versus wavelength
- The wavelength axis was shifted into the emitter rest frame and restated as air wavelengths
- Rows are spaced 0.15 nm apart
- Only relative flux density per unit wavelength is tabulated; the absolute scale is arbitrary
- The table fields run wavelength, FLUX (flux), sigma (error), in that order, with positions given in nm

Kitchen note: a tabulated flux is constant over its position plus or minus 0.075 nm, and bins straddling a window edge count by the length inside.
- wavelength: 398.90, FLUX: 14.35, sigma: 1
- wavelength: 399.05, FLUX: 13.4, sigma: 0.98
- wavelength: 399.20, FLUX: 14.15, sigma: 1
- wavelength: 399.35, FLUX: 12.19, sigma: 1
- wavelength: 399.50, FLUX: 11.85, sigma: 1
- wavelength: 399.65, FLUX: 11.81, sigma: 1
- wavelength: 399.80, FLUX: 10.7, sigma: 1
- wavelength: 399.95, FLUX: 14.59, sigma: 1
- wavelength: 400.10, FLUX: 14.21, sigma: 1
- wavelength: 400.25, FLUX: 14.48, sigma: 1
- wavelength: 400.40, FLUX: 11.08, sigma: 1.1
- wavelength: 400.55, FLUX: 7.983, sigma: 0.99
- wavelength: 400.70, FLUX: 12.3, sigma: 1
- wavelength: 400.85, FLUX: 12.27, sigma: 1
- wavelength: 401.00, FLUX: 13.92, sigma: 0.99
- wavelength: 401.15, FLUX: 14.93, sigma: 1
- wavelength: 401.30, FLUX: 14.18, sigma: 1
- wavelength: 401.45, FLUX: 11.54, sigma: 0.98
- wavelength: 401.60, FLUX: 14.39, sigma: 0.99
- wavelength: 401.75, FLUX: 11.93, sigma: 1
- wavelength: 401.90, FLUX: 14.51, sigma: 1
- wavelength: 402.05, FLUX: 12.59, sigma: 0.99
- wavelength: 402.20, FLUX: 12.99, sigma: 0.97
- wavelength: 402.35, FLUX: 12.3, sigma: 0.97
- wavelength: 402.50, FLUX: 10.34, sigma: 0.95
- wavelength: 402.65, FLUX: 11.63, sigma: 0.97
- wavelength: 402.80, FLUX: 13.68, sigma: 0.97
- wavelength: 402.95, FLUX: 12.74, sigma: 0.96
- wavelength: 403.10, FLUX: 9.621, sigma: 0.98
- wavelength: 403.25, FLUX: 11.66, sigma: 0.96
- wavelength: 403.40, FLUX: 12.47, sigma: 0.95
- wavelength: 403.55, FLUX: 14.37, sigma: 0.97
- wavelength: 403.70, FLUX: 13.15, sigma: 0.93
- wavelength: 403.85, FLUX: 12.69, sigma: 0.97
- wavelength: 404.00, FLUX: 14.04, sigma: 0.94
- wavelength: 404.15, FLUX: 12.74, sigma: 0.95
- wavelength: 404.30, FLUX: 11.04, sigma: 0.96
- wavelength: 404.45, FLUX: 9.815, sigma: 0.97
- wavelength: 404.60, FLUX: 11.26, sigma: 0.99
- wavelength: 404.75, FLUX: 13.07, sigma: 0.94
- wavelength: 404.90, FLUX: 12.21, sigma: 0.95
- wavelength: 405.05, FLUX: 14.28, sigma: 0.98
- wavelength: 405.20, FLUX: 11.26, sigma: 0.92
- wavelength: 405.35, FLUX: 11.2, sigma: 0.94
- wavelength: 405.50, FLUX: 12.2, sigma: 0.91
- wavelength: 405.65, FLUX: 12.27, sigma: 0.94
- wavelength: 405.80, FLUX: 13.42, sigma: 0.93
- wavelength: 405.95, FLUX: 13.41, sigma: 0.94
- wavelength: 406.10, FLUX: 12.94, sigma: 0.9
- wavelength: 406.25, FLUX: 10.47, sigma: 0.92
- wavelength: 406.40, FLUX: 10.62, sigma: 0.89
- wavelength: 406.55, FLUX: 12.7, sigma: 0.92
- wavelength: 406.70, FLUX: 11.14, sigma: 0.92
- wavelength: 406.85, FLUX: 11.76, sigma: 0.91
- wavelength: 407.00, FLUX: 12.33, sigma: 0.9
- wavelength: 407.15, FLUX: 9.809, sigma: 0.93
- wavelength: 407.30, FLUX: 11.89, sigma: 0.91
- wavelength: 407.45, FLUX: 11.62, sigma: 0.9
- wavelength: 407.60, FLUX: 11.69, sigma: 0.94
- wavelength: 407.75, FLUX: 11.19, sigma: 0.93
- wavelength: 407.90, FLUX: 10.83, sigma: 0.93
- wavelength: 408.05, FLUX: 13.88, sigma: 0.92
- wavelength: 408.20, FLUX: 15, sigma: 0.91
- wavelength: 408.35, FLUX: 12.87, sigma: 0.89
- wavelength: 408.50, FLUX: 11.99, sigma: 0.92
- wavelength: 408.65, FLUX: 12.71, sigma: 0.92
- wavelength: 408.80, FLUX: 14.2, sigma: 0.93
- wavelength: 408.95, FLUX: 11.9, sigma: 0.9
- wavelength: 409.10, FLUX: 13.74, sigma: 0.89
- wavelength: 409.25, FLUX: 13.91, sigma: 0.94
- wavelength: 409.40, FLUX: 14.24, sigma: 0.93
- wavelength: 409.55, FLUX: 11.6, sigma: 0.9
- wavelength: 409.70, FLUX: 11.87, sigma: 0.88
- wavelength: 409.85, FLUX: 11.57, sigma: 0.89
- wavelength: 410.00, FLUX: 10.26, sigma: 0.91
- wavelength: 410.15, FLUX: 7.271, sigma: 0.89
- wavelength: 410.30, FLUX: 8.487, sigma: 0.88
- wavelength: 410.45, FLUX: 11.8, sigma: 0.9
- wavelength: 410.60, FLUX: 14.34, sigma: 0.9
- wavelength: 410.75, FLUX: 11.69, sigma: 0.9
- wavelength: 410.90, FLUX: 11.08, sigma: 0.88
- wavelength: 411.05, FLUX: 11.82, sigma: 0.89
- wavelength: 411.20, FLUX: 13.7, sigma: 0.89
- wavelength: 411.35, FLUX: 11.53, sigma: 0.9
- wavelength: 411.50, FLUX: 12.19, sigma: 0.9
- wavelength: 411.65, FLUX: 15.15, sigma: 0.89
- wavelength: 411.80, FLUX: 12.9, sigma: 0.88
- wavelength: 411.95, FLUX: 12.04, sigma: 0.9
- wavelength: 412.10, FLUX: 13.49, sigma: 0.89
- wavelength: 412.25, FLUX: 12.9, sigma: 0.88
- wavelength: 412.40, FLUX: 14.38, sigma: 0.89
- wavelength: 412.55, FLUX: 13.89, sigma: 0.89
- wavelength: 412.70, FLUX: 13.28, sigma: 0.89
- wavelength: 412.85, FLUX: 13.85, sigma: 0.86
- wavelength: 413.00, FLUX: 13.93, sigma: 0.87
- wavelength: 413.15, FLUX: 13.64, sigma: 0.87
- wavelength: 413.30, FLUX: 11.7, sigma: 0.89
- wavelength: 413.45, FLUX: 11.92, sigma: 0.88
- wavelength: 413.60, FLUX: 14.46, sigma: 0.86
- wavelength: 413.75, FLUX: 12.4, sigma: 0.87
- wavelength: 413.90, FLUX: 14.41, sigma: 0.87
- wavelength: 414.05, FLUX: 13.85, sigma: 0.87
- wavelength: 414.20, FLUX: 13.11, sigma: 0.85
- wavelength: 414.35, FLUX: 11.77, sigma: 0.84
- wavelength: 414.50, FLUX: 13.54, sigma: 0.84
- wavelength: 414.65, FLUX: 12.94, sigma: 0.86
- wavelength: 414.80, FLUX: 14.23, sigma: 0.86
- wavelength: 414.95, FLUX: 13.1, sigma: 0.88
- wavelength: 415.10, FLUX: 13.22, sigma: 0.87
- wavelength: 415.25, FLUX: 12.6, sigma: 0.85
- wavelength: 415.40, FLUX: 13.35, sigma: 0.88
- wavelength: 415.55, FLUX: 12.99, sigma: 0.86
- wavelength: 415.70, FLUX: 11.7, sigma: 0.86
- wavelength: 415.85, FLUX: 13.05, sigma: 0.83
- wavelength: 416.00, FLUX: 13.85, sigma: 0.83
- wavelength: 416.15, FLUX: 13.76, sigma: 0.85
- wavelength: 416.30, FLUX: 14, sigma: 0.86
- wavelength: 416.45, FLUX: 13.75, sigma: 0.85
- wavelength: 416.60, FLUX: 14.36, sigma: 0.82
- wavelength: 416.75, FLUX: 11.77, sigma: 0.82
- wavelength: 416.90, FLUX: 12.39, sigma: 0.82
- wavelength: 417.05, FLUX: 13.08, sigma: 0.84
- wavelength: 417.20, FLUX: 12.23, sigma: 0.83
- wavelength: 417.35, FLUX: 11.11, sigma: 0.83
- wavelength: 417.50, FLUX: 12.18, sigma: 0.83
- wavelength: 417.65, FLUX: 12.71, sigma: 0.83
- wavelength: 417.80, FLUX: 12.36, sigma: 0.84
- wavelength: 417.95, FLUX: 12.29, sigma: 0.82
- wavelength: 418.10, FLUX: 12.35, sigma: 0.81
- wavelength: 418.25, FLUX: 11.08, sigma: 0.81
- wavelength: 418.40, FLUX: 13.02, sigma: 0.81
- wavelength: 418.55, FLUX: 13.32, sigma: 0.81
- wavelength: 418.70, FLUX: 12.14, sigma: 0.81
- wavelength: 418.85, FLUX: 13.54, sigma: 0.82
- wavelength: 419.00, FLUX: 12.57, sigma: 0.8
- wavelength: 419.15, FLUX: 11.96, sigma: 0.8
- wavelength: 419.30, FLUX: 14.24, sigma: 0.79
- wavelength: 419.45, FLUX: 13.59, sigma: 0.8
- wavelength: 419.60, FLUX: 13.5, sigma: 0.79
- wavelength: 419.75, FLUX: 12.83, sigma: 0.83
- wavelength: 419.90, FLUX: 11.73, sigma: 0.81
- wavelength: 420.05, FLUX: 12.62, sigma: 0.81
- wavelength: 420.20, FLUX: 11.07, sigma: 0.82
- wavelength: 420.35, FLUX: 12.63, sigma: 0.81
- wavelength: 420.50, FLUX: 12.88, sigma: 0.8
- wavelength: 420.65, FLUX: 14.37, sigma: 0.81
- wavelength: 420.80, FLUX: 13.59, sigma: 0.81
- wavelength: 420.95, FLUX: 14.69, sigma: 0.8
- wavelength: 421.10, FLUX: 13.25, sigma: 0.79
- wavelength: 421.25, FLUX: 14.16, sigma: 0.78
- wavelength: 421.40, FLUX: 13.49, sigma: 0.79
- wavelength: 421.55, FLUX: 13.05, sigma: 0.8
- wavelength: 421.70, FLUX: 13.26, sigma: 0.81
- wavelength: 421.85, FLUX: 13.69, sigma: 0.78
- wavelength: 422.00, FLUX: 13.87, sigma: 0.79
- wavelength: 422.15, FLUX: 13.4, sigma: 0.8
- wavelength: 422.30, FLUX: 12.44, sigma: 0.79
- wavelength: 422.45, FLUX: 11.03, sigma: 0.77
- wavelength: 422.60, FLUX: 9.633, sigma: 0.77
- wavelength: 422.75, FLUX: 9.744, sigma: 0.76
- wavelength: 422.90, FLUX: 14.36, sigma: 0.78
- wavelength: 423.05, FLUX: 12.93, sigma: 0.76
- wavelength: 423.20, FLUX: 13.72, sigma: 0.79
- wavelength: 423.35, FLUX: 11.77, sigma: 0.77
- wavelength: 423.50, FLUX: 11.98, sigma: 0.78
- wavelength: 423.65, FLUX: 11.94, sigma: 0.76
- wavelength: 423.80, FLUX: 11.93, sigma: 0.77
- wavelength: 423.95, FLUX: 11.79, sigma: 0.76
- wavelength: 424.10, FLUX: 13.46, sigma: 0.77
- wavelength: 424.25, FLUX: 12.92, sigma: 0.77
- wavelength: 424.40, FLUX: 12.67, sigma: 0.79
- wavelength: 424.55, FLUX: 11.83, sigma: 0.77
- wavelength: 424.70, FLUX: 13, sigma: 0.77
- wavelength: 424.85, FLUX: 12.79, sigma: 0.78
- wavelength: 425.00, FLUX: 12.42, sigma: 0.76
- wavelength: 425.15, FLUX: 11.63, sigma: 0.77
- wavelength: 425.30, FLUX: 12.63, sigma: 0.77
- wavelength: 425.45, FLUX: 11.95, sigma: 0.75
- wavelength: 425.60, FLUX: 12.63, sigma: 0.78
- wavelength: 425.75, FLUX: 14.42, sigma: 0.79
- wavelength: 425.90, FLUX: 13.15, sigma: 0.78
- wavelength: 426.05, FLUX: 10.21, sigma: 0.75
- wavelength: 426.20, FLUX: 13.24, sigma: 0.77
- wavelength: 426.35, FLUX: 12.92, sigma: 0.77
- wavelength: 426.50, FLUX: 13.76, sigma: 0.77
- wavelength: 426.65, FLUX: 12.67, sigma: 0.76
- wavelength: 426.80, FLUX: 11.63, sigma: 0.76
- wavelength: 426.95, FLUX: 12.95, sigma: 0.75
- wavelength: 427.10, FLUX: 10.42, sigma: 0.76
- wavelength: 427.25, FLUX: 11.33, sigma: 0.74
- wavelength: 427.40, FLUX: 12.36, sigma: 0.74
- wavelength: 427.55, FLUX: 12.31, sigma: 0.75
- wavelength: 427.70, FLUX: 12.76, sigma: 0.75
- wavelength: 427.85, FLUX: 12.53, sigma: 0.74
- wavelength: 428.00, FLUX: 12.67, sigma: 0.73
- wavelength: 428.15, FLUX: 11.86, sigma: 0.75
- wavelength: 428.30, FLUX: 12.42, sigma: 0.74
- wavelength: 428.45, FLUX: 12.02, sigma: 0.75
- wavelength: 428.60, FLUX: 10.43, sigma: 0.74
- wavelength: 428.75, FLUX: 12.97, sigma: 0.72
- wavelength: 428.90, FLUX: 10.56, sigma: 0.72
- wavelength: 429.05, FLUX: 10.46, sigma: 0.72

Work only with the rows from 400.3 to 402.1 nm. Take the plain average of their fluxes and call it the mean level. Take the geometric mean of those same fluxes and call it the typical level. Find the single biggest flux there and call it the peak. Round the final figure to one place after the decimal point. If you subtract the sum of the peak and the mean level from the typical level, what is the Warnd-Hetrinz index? -15.1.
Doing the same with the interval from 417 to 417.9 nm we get -13.1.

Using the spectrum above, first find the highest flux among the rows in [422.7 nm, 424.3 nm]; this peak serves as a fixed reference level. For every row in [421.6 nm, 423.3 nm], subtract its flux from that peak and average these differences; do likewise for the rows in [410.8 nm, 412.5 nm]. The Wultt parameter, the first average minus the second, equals 0.28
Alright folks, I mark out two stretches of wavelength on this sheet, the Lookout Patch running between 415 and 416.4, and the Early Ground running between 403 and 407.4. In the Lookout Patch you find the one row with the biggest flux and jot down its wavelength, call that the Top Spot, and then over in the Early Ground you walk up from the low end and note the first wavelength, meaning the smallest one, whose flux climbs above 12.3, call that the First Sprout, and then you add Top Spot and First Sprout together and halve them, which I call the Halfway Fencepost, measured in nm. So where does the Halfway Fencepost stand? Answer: 409.85 nm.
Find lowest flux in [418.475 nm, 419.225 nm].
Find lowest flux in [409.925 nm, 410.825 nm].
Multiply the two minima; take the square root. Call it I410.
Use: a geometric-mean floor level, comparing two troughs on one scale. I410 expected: 9.3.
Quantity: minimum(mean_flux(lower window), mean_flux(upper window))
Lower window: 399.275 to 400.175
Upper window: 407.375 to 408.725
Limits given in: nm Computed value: 12.4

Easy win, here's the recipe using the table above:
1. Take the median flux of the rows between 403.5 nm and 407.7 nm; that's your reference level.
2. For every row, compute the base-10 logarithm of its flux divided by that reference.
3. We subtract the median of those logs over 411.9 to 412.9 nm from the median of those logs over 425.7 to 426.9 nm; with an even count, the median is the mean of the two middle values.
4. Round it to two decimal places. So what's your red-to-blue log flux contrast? -0.01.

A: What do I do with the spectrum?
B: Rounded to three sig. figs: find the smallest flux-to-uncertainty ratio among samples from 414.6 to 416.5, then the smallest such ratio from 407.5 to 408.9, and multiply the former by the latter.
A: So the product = 158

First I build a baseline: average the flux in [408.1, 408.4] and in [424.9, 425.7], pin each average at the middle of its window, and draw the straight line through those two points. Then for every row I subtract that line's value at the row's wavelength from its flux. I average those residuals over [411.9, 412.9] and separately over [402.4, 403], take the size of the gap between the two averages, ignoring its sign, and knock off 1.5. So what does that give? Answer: 0.8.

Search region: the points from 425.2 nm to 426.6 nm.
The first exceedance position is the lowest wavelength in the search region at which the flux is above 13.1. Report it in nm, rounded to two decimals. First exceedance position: 425.75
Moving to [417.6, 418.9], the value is 418.55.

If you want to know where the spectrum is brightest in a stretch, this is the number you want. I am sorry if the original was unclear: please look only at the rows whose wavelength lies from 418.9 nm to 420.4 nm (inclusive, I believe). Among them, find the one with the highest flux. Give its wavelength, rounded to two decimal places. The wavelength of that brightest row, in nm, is 419.30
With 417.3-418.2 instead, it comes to 417.65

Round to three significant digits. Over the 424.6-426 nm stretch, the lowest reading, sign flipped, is -11.6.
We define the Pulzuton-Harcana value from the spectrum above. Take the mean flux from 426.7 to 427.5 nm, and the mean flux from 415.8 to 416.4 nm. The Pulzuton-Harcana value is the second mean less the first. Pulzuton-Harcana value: 1.9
